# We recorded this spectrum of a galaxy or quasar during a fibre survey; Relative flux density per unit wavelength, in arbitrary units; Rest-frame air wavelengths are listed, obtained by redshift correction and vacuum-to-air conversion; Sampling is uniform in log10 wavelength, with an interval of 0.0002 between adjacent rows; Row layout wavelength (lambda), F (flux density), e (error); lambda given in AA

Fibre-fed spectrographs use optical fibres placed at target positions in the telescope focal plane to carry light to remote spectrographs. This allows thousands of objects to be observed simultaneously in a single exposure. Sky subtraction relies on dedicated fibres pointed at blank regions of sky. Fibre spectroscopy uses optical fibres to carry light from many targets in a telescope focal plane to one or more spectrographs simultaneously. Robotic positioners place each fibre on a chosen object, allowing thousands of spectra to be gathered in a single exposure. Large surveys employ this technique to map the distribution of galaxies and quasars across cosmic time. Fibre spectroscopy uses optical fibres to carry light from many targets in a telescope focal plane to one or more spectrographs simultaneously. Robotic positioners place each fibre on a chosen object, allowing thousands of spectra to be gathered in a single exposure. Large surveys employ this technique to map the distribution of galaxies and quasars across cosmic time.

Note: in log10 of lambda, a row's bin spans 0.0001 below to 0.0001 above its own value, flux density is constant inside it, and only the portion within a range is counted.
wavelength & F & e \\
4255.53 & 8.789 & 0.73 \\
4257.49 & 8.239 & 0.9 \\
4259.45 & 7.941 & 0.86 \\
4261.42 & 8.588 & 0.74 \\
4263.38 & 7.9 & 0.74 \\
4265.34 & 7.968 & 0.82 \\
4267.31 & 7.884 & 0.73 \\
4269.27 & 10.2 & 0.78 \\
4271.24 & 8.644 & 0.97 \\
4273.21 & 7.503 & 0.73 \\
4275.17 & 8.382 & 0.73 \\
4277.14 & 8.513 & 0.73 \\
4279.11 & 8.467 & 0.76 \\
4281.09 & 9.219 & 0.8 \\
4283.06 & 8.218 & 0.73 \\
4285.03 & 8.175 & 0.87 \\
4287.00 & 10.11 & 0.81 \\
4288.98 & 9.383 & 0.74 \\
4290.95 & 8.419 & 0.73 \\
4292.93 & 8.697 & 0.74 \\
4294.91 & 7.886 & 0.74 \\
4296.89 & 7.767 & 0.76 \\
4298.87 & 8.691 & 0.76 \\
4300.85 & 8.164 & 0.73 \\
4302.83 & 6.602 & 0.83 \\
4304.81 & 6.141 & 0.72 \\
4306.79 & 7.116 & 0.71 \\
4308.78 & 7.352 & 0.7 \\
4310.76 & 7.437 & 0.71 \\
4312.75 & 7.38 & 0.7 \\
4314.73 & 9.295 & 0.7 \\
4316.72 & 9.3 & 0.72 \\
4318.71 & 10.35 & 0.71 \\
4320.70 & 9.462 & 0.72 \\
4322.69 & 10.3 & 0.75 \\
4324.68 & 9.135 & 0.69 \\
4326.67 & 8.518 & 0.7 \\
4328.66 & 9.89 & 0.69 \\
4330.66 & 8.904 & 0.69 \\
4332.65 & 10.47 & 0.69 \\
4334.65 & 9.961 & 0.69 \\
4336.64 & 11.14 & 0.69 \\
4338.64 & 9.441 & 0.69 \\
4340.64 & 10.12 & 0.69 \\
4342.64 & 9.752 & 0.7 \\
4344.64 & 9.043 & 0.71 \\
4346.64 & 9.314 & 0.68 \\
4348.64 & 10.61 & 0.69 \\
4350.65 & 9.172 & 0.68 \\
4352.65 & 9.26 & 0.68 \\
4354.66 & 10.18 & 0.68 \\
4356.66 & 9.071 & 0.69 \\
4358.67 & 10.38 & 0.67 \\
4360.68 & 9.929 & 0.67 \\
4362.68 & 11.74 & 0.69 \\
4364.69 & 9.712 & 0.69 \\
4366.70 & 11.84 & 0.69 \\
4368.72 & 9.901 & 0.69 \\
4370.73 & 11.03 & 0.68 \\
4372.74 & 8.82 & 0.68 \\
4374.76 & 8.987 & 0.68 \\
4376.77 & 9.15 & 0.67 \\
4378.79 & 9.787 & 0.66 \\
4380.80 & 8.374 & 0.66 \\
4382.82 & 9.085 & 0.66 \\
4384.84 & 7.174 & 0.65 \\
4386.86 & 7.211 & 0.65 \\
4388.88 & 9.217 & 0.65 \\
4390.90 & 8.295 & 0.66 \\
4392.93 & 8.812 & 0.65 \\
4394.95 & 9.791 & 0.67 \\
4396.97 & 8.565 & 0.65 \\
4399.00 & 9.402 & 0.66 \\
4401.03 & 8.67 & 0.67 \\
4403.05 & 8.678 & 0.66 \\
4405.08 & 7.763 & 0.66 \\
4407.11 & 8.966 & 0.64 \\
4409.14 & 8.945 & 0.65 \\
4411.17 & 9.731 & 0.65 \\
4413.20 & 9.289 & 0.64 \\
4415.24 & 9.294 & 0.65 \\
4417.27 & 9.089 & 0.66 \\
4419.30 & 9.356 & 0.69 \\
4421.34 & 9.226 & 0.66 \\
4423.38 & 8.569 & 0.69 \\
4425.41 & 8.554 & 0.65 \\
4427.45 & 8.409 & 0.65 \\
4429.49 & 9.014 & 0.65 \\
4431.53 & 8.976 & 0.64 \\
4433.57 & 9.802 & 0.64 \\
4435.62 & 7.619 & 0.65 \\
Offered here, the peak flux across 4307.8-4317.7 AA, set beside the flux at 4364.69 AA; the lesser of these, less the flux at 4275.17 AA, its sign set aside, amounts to 0.92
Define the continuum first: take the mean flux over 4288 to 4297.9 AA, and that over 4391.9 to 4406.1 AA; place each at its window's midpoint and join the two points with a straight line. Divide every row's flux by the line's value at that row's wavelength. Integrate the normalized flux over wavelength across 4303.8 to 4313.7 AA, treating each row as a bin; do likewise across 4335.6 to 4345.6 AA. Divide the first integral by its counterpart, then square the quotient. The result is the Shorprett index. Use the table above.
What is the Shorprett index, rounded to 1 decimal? 0.5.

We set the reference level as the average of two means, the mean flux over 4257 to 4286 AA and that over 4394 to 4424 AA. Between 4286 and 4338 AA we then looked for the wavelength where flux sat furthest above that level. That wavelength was 4336.64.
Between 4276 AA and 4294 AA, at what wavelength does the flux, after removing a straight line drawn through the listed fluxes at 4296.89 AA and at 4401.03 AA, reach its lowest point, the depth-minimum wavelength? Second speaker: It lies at 4285.03 AA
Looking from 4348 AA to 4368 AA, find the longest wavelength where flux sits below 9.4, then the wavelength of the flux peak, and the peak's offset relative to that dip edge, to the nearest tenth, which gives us 10.0 AA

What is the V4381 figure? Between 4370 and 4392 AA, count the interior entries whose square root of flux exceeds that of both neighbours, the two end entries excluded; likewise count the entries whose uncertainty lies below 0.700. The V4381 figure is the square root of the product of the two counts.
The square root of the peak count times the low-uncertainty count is 5.7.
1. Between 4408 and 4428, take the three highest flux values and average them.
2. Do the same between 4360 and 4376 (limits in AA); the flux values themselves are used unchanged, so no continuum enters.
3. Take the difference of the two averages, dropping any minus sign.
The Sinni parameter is 2.1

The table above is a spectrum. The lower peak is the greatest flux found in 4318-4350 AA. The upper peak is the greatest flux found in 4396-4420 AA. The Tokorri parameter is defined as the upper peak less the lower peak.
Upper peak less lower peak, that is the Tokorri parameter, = -1.4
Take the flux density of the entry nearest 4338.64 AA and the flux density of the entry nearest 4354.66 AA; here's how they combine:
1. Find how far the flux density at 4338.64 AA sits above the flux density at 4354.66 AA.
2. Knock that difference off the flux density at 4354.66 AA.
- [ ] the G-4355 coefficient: 10.9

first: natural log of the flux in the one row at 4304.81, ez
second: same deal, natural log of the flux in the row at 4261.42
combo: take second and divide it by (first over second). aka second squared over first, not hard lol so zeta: 2.55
